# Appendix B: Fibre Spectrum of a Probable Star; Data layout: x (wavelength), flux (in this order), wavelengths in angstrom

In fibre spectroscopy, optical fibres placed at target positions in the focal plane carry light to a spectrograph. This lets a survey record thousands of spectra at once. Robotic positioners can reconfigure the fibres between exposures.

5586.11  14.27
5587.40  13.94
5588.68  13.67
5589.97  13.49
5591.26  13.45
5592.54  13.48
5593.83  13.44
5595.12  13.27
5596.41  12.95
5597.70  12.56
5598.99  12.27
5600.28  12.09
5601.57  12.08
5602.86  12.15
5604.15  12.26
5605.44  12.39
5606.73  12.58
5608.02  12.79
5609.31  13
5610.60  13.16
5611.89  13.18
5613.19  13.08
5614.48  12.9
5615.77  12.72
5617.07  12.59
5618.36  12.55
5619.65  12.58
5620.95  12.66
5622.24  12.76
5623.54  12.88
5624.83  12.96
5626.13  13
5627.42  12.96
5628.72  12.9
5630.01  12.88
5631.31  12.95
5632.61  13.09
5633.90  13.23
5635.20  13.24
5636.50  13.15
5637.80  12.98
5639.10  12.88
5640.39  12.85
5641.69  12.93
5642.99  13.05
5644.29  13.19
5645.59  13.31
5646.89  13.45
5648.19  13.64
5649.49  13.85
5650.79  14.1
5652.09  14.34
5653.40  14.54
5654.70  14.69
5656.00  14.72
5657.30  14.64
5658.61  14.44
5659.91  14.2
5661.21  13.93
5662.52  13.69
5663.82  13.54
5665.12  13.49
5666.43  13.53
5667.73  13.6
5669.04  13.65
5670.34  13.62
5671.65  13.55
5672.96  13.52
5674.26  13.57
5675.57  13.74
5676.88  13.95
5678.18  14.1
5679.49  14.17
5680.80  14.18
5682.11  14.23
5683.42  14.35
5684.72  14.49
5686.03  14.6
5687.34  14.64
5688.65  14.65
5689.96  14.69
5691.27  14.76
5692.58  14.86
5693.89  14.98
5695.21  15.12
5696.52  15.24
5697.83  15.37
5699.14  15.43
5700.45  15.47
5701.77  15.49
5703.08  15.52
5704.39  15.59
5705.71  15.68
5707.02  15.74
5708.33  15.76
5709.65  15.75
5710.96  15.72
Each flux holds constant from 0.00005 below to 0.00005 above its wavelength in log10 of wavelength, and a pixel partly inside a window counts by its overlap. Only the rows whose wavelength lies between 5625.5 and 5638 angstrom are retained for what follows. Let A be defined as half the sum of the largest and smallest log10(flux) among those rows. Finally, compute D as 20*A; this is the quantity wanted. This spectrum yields 22.3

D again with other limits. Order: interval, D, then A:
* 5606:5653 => 22.6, 1.13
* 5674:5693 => 23.0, 1.15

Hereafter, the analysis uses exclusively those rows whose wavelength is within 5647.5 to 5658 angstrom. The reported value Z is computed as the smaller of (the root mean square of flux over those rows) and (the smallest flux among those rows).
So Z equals 13.6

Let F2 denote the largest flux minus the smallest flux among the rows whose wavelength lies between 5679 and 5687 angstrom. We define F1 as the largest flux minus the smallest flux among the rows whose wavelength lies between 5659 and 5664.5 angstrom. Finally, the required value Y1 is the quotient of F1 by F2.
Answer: 1.5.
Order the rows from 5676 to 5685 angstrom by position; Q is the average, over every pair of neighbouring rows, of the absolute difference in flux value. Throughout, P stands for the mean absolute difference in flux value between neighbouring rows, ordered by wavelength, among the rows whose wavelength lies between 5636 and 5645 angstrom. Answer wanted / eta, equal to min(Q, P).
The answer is 0.090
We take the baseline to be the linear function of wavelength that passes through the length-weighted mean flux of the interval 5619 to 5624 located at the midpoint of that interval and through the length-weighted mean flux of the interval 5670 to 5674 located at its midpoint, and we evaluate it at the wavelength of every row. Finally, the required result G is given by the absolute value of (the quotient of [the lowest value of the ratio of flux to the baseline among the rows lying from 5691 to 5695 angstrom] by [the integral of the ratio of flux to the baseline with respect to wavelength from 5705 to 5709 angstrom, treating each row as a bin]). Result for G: 0.239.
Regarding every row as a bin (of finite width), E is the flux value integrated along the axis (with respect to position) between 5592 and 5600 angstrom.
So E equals 103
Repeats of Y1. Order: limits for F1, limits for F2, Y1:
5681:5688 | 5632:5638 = 1.6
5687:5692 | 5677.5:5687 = 0.2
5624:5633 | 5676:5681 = 0.9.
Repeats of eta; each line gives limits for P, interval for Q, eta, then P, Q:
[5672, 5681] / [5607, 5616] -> 0.110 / 0.11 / 0.142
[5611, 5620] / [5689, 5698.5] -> 0.110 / 0.11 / 0.113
